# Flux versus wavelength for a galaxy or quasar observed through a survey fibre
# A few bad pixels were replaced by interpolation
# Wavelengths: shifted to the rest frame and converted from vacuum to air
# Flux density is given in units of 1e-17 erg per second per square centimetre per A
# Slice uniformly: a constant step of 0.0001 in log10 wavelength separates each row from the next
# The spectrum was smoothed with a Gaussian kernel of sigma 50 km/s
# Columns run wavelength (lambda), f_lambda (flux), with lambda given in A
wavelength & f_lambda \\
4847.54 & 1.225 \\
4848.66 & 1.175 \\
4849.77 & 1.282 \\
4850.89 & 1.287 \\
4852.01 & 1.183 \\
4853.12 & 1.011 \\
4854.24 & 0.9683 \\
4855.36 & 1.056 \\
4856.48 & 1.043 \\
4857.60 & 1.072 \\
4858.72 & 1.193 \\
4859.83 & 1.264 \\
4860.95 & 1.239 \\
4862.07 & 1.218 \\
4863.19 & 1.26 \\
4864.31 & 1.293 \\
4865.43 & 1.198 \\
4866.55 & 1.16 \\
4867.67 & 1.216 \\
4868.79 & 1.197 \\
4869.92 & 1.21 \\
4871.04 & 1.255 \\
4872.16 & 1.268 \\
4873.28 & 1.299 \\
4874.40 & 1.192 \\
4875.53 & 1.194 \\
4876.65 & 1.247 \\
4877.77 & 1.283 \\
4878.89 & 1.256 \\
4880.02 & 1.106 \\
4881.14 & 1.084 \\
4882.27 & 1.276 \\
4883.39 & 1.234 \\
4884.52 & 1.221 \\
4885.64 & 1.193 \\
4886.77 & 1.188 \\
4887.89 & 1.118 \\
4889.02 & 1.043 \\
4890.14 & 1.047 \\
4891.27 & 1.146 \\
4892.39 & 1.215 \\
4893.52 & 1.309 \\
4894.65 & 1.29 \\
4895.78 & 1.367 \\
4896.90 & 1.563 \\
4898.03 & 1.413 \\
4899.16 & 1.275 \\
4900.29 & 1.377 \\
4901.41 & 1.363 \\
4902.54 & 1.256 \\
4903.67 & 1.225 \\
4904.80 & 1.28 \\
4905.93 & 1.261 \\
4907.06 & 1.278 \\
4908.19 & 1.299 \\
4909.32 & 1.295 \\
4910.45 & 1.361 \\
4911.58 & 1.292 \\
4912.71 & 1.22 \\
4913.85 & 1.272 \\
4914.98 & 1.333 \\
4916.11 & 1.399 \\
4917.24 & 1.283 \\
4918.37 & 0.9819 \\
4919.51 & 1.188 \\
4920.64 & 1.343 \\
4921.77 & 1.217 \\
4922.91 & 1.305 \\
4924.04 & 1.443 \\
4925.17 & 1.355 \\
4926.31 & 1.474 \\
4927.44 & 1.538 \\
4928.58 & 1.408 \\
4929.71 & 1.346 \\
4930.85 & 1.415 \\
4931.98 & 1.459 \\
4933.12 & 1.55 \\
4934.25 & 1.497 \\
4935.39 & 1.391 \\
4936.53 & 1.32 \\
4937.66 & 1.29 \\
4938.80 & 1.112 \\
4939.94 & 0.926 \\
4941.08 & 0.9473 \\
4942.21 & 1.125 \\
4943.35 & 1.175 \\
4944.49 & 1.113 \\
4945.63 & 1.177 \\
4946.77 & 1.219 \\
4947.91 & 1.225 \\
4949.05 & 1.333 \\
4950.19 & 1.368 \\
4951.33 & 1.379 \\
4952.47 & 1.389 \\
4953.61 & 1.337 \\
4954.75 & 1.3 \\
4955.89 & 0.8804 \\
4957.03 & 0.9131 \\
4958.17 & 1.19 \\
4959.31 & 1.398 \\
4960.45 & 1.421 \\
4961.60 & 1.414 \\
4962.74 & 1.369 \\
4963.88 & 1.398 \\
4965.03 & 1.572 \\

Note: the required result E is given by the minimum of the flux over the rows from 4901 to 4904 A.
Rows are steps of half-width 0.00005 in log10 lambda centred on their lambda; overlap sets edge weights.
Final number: 1.225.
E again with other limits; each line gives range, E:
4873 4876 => 1.192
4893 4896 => 1.29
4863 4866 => 1.198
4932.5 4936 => 1.391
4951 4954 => 1.337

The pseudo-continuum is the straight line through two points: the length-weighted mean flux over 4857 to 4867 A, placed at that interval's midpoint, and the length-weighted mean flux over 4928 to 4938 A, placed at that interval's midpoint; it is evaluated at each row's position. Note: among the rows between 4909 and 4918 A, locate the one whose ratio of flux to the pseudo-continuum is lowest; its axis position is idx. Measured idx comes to 4912.71 A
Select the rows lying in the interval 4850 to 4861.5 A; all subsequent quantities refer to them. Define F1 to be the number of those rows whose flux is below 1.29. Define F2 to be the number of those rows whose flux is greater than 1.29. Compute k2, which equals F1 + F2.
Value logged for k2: 10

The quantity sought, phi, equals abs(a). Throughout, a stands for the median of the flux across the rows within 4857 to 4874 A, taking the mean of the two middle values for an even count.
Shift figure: 1.22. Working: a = 1.22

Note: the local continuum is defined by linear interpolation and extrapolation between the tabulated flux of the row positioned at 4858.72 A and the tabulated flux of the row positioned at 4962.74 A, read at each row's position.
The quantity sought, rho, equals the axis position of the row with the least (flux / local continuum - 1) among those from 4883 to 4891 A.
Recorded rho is 4889.02 A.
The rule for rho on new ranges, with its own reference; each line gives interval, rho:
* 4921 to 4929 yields 4921.77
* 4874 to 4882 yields 4881.14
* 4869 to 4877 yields 4874.40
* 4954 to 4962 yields 4955.89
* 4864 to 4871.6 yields 4866.55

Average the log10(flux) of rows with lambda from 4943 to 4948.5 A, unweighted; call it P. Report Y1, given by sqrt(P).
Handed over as 0.27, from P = 0.072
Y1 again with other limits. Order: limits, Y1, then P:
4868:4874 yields 0.31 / 0.095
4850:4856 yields 0.20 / 0.039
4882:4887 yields 0.30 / 0.087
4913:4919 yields 0.31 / 0.095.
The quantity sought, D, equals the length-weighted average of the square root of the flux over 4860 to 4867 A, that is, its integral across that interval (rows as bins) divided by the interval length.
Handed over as 1.11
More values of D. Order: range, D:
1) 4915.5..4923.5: 1.12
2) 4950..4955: 1.17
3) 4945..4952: 1.13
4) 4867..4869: 1.10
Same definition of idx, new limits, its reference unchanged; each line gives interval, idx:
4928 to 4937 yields 4936.53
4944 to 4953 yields 4944.49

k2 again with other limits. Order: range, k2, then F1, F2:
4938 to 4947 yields 8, 8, 0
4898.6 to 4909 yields 9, 6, 3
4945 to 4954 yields 8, 3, 5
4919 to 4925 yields 5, 2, 3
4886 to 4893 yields 6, 6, 0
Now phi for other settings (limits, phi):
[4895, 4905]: 1.36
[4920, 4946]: 1.34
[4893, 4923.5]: 1.29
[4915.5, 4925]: 1.29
